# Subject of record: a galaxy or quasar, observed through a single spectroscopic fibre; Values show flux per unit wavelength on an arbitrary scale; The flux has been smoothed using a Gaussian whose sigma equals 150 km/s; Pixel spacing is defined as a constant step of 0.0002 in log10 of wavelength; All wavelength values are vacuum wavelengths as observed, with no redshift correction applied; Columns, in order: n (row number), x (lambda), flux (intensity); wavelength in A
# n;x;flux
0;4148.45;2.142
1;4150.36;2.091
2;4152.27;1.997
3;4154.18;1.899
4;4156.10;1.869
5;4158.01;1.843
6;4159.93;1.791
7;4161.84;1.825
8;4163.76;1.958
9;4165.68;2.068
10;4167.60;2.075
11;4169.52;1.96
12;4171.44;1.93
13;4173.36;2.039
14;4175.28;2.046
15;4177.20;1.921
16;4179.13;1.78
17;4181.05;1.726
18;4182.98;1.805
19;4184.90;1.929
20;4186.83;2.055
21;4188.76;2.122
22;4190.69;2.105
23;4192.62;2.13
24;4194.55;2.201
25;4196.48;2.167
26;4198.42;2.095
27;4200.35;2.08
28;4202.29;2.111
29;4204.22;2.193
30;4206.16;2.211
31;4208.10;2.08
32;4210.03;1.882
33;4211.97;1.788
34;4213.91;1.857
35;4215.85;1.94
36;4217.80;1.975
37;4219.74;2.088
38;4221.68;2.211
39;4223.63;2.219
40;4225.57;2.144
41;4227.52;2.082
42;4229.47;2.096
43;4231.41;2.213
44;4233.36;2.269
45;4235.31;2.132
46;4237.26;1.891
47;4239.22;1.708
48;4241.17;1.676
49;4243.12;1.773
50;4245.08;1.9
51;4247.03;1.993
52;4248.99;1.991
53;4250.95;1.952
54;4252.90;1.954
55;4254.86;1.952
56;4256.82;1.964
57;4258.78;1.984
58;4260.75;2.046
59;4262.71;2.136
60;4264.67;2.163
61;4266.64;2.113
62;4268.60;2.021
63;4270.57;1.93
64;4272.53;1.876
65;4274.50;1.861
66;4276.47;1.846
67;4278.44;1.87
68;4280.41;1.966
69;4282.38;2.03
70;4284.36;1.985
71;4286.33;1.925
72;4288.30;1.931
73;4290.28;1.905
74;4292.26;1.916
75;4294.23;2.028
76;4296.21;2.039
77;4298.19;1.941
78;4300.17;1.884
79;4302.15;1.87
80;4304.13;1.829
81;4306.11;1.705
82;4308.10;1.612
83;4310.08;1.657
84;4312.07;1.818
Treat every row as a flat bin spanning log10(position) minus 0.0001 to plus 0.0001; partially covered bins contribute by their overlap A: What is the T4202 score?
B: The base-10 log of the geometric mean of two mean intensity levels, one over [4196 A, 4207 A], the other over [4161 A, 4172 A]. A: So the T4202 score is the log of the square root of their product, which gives 0.313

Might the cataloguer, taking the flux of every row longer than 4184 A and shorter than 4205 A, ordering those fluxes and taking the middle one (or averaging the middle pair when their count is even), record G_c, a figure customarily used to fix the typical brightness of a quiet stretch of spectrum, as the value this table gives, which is 2.11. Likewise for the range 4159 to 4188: 1.93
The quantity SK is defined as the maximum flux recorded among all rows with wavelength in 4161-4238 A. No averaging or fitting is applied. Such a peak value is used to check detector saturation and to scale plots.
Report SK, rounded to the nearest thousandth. 2.269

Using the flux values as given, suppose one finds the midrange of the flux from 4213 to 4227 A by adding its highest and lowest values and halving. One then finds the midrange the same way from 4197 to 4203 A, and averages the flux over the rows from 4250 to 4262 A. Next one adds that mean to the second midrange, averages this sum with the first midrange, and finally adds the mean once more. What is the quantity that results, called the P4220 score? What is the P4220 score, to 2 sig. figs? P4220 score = 5.0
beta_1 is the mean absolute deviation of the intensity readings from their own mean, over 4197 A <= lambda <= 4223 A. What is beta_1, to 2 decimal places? 0.12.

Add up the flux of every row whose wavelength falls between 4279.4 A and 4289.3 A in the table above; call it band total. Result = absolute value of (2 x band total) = 19.7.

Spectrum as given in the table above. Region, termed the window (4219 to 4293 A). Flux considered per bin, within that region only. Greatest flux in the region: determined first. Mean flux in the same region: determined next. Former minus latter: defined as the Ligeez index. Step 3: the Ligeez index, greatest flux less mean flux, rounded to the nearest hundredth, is 0.28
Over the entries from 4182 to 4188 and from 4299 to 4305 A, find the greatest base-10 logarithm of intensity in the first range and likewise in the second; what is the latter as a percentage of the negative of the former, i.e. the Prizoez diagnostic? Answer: -88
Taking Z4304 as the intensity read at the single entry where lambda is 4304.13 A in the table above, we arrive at 1.829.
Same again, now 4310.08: 1.657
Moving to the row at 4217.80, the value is 1.975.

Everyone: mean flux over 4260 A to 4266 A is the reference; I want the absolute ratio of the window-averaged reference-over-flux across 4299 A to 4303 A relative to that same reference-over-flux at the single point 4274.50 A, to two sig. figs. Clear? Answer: 0.99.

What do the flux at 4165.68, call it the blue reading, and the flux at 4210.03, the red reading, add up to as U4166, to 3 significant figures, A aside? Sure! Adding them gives 3.95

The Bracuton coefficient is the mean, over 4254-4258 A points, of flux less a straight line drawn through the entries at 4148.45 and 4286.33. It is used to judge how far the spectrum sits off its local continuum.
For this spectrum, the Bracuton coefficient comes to -0.01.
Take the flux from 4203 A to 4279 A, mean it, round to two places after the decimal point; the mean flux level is 2.00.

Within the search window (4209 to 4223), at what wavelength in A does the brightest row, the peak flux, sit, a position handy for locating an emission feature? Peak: 4221.68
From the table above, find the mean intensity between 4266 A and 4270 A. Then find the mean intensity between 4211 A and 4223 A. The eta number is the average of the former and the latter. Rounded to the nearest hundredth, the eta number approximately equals 2.02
